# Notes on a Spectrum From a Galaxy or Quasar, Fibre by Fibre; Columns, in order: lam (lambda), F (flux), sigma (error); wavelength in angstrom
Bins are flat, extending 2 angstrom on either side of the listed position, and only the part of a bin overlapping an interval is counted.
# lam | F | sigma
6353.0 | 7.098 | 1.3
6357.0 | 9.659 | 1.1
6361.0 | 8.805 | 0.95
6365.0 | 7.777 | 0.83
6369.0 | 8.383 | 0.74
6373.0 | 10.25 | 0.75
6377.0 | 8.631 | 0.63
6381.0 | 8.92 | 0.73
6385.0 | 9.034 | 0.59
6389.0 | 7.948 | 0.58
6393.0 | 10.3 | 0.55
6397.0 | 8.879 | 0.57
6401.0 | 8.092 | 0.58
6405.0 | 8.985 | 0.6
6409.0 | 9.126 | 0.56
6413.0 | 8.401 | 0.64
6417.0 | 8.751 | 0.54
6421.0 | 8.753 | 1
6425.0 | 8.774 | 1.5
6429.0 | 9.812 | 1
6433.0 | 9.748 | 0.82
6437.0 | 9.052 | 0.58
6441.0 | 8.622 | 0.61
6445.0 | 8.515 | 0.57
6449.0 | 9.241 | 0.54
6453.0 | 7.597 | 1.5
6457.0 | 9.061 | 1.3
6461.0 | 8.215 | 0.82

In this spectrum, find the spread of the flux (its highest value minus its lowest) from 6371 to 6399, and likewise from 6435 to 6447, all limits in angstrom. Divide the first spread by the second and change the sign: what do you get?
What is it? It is -4.4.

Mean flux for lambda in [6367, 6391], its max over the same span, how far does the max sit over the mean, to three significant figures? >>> 1.39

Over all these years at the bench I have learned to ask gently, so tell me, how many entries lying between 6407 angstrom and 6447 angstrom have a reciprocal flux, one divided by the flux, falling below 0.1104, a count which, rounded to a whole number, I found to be 3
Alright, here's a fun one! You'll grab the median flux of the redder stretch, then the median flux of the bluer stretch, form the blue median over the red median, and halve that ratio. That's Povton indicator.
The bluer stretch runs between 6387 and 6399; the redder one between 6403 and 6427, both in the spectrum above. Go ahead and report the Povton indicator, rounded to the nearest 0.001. 0.507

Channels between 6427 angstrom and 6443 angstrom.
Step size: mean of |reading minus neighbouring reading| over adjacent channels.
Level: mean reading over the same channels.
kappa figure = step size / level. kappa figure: 0.043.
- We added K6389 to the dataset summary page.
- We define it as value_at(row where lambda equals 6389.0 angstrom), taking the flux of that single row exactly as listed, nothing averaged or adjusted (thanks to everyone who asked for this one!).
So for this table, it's 7.948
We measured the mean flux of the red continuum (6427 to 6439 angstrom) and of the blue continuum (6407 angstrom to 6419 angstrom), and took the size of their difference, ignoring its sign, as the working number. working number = 0.78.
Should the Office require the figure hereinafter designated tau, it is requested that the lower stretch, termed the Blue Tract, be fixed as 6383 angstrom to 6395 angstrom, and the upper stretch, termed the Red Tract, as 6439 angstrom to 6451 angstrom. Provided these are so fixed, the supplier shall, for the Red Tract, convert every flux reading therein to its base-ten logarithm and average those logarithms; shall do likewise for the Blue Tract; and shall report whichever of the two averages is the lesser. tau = 0.944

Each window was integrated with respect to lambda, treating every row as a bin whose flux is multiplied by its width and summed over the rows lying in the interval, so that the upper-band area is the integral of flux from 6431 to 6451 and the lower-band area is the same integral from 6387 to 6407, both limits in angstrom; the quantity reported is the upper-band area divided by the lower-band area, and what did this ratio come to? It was 1.02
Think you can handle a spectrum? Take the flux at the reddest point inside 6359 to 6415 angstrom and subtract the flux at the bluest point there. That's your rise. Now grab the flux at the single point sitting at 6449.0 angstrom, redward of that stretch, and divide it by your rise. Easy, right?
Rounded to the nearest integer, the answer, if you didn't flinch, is -23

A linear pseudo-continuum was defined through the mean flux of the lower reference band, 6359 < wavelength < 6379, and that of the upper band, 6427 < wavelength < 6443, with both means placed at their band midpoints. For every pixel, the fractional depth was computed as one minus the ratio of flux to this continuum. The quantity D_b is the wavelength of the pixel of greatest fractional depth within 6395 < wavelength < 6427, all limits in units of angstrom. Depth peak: 6401.0 angstrom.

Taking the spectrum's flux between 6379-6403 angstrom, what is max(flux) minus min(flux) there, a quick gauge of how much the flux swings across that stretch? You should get 2.4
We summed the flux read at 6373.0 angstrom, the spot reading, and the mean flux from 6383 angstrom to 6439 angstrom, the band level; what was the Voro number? 19.2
